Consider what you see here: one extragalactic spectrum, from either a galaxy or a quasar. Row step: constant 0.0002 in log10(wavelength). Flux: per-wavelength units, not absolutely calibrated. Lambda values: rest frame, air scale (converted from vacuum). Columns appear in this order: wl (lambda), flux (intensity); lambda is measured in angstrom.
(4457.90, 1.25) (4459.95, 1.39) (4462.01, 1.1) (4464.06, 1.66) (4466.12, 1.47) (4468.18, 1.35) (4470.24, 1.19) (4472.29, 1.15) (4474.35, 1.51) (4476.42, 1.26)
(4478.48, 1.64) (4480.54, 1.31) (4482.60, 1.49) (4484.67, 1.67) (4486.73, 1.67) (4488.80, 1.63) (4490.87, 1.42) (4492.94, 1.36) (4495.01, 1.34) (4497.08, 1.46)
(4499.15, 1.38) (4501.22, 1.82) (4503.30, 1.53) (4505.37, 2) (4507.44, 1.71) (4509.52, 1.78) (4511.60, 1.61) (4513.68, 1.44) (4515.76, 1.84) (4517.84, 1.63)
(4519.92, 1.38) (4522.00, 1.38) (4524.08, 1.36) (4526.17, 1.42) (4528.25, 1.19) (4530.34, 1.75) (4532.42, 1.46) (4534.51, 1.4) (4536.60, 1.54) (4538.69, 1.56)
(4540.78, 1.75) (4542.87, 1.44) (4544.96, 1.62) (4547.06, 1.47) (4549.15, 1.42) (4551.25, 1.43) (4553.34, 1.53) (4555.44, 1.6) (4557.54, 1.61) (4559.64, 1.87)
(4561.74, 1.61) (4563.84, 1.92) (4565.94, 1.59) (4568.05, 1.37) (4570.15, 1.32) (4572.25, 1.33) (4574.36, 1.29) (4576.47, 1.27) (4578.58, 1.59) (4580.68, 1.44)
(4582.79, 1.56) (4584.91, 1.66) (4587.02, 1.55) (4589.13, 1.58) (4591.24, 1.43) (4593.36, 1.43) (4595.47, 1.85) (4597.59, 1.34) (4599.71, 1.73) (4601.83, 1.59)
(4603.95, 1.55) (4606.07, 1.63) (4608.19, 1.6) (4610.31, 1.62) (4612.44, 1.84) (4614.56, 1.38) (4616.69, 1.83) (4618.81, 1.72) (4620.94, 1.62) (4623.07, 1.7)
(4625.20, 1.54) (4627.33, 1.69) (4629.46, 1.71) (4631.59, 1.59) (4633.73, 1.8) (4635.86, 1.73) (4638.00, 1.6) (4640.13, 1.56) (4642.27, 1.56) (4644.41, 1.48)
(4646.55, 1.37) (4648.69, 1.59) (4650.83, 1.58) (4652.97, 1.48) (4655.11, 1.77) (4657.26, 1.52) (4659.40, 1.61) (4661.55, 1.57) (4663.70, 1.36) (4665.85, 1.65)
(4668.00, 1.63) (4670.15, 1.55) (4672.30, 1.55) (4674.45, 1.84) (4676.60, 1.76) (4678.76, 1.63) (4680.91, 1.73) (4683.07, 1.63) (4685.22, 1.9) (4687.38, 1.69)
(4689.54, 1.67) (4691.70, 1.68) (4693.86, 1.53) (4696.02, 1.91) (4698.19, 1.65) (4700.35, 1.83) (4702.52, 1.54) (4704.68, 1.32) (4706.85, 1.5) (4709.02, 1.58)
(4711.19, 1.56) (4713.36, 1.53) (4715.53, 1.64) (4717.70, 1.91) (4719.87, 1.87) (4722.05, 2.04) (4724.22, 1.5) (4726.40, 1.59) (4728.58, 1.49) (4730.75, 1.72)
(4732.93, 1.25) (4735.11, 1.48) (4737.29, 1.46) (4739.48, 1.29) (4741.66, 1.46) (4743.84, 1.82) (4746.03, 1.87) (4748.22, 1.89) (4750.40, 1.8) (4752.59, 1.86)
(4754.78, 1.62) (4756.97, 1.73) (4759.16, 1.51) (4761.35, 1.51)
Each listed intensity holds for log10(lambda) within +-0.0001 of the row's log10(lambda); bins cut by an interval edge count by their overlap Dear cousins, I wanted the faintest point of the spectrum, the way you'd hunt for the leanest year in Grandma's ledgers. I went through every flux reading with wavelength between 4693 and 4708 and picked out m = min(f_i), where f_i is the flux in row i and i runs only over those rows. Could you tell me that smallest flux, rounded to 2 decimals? 1.32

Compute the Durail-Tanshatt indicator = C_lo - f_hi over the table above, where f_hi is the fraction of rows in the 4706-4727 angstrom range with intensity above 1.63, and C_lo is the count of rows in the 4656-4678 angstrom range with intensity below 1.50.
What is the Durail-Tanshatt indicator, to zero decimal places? 1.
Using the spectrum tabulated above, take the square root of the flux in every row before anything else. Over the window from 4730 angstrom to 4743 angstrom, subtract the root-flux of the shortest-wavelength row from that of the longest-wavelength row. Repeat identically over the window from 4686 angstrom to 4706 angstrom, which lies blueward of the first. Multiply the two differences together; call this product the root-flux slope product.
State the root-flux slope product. 0.016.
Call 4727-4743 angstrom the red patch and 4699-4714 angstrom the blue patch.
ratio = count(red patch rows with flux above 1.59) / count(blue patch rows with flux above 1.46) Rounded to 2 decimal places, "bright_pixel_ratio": 0.17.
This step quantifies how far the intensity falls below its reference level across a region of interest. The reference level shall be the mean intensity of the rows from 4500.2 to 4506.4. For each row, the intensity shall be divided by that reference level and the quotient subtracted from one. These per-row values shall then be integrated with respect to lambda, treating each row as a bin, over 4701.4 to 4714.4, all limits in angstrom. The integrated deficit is 2.0 angstrom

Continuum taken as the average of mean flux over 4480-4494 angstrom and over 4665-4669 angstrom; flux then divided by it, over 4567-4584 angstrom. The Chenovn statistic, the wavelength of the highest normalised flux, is 4578.58 angstrom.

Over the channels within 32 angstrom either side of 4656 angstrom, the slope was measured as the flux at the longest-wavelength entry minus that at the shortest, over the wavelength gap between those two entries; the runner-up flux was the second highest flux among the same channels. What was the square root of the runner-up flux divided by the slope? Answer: 28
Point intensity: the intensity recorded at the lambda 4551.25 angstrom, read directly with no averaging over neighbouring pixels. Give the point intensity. 1.43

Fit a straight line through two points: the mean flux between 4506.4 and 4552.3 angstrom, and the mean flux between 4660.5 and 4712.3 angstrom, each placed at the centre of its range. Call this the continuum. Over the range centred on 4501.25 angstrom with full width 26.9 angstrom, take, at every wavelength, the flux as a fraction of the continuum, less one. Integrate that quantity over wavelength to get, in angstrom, 1.2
